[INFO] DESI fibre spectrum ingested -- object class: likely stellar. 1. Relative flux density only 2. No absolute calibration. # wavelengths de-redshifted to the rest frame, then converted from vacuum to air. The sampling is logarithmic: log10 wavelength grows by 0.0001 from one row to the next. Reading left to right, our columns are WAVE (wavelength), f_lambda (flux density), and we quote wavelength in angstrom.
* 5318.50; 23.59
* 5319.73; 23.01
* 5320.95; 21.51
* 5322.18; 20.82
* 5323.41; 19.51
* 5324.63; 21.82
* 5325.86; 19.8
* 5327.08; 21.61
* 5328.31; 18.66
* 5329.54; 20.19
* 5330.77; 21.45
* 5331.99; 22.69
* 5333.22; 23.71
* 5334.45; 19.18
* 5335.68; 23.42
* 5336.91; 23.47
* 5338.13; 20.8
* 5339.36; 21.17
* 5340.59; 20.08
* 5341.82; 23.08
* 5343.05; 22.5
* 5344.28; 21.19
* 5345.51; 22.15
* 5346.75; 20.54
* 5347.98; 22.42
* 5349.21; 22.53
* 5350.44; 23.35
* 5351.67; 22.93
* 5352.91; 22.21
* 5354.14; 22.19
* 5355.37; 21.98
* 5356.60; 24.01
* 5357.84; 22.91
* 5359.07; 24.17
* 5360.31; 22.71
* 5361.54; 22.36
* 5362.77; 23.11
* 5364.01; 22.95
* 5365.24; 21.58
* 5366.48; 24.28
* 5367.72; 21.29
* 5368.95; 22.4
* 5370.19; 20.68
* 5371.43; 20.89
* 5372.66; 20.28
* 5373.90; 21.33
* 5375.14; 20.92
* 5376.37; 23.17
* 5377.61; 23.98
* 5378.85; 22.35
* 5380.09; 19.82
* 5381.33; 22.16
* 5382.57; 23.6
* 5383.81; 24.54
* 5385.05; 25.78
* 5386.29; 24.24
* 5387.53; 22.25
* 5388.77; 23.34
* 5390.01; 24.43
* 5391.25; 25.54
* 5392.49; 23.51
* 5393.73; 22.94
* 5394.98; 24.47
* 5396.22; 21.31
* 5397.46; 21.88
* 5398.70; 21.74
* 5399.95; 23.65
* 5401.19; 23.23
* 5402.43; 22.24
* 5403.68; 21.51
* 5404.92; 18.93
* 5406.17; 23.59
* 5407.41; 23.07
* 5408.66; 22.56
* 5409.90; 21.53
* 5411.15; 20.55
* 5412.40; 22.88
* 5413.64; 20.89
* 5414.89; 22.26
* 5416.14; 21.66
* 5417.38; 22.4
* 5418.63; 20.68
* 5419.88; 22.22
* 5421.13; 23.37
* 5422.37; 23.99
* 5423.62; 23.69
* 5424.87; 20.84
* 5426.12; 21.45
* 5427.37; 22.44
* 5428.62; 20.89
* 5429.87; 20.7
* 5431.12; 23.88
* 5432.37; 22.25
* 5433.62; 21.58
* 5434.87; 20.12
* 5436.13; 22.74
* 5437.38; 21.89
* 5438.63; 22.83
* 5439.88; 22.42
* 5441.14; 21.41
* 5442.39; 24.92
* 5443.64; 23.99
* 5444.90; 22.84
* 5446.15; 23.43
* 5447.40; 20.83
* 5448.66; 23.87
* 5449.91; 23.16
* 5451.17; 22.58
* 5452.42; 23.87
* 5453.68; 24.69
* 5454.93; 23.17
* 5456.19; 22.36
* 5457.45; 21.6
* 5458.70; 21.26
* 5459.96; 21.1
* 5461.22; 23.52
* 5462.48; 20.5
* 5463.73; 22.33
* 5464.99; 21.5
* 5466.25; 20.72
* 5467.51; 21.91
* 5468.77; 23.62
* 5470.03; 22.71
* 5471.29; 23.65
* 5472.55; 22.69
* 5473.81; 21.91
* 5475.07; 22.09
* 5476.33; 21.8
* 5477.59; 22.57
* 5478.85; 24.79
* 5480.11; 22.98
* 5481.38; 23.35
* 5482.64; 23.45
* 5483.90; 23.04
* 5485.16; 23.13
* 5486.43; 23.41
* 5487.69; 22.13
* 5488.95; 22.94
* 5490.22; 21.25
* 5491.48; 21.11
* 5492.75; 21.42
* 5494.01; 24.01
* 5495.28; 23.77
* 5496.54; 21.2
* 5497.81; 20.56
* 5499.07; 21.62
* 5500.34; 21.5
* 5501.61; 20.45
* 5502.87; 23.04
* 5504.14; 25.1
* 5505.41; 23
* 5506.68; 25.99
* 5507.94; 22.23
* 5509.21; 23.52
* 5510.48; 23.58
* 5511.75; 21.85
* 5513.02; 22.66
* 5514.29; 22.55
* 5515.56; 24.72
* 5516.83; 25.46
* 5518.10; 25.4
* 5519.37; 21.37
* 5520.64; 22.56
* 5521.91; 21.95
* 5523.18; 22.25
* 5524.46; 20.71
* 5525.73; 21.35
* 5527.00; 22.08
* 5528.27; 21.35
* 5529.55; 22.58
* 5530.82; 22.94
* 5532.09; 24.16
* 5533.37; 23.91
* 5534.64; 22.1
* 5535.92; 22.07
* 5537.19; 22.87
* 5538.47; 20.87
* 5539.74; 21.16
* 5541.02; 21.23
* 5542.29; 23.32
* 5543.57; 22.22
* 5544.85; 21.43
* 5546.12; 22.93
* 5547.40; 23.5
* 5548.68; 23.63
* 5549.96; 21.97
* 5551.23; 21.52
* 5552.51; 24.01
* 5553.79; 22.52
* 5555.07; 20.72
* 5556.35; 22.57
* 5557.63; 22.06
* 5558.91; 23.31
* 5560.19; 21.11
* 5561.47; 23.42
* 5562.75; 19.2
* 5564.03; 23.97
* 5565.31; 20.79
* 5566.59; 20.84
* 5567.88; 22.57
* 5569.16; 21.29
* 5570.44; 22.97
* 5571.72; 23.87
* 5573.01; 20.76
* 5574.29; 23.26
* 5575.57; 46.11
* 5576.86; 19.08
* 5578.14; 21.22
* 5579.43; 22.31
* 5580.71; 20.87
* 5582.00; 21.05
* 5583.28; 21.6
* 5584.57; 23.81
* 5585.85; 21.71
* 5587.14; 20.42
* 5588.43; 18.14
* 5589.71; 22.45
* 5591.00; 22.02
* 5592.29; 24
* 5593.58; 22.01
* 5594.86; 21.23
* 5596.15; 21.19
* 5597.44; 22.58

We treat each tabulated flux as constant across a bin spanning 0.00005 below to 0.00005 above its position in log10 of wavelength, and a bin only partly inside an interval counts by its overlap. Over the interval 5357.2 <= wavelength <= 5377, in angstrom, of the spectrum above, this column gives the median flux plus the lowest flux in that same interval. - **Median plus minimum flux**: 42.7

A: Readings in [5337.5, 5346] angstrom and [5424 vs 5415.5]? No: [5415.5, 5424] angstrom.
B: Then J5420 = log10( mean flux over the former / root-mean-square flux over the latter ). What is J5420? -0.020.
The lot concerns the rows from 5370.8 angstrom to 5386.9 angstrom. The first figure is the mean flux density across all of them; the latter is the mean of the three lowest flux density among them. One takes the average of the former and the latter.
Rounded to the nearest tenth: 21.4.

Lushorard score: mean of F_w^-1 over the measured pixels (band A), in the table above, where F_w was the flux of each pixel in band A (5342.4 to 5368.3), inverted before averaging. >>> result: 0.0444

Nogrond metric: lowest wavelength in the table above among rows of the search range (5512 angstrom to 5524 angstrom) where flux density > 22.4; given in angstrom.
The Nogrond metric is 5513.02 angstrom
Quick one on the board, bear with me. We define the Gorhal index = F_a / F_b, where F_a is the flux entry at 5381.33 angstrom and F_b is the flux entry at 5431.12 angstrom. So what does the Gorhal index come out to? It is 0.93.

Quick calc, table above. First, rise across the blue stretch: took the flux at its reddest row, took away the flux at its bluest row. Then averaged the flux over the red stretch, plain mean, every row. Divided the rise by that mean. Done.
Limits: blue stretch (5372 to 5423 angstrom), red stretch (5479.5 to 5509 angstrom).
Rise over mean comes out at 0.164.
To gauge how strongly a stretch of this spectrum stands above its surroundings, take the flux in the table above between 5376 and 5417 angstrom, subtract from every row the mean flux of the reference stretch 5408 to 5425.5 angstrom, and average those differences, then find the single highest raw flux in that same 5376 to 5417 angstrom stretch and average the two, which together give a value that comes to 13.2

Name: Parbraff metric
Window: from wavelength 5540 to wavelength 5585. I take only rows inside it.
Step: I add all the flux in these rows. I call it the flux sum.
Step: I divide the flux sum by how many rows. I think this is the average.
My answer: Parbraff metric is 22.8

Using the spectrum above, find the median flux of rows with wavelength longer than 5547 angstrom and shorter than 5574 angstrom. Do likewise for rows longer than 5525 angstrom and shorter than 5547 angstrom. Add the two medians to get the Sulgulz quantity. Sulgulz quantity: 44.6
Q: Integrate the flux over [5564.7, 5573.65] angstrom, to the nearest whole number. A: 196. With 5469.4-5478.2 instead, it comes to 198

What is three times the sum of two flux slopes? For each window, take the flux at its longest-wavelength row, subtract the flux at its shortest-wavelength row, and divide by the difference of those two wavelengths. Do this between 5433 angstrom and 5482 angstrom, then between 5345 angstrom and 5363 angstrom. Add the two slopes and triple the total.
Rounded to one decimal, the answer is 0.3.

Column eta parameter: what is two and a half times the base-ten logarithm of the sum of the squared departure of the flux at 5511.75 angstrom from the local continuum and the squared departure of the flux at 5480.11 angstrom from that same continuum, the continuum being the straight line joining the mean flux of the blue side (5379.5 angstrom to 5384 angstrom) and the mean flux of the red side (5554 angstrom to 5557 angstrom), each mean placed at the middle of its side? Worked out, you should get -0.1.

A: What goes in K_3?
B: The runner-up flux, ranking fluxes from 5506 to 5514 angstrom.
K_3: 23.58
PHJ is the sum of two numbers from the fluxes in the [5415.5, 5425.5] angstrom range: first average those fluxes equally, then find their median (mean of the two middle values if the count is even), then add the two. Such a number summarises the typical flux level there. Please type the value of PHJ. 44.7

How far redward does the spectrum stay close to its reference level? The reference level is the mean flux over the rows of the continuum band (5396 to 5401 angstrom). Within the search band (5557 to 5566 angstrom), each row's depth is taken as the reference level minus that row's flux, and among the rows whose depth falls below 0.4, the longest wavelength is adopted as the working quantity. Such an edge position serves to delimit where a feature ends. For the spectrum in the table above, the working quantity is 5564.03 angstrom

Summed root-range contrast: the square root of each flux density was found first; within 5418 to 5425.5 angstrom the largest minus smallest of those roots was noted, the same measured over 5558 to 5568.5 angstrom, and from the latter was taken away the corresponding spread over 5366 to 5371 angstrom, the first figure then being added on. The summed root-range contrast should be 0.48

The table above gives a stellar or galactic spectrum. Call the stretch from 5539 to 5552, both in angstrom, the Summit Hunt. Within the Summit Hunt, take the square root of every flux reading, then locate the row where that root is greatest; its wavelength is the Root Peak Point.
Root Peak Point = 5548.68 angstrom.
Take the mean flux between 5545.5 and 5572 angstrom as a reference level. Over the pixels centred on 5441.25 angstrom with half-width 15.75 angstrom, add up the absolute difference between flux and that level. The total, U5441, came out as 26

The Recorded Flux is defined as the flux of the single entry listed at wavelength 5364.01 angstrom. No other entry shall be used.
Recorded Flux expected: 22.95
